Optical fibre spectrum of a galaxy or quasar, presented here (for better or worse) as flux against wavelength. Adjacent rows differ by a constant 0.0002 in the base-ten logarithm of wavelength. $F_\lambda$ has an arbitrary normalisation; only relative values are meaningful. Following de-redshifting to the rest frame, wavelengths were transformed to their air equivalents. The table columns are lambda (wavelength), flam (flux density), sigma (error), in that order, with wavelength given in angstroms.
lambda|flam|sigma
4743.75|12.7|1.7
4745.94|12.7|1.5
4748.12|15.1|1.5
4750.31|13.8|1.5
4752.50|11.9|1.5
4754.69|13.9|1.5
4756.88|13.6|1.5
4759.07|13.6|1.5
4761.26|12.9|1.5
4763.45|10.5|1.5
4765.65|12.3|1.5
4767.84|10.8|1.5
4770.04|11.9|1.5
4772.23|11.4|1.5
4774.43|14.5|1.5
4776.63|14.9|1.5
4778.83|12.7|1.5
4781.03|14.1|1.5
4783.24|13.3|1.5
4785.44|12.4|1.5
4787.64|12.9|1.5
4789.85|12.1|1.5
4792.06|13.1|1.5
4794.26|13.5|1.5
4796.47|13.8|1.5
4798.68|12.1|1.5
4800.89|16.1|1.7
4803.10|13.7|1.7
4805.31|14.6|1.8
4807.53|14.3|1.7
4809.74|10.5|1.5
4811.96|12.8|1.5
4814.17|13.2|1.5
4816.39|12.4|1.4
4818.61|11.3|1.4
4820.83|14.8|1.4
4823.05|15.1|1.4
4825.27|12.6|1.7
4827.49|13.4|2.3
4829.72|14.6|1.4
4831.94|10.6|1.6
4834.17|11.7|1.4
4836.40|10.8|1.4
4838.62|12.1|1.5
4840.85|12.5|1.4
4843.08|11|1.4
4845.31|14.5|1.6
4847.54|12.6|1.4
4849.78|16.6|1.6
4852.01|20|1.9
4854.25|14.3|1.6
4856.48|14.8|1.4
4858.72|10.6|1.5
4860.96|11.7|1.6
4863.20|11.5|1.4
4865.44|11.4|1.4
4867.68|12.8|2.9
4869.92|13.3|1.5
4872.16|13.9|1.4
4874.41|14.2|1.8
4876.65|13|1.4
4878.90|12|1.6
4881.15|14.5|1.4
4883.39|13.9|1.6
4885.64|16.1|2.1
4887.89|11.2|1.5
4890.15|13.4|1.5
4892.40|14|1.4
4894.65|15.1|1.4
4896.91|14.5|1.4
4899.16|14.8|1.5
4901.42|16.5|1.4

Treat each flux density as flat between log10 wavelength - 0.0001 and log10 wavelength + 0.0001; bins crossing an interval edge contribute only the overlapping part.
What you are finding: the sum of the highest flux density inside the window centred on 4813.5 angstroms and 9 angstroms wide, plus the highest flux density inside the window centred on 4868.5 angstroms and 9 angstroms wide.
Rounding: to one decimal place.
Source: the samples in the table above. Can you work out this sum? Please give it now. 27.1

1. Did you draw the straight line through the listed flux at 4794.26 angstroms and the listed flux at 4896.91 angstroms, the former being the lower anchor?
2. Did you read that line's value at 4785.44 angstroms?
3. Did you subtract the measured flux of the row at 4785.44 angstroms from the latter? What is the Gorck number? 1.0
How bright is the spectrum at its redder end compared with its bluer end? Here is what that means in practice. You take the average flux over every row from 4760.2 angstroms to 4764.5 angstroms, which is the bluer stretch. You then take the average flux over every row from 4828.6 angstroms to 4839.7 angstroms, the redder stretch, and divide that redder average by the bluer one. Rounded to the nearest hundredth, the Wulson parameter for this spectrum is 1.02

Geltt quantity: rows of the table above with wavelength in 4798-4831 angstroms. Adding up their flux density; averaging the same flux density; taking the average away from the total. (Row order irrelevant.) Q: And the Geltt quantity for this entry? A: 188.1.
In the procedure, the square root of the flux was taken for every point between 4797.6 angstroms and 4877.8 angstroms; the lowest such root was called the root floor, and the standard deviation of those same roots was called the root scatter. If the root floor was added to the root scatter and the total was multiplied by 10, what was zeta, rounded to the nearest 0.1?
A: 35.0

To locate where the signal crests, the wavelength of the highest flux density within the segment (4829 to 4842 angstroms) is 4829.72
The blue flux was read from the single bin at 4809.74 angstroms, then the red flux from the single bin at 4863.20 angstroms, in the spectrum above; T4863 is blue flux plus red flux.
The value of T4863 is 22.0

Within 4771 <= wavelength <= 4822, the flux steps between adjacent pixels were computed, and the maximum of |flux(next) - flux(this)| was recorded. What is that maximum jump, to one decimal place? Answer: 4.0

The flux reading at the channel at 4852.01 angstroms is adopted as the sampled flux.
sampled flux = 20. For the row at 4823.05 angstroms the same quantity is 15.1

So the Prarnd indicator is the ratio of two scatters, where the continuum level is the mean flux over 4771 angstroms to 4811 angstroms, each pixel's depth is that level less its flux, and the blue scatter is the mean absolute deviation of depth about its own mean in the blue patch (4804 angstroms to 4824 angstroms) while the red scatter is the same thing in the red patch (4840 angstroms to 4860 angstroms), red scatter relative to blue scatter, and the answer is 1.64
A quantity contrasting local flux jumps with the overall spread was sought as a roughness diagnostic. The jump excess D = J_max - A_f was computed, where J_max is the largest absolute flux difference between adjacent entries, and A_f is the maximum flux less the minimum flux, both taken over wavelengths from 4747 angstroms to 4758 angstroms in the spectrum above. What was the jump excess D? -1.2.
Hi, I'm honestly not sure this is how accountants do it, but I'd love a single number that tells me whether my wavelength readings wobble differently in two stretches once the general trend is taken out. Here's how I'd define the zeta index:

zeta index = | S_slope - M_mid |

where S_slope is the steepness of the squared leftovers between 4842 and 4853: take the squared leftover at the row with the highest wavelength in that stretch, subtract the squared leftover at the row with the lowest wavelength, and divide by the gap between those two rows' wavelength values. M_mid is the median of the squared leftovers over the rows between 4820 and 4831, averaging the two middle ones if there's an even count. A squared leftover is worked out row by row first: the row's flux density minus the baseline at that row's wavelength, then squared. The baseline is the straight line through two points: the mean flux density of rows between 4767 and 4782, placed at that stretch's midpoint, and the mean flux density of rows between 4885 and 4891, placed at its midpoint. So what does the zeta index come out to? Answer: 2.5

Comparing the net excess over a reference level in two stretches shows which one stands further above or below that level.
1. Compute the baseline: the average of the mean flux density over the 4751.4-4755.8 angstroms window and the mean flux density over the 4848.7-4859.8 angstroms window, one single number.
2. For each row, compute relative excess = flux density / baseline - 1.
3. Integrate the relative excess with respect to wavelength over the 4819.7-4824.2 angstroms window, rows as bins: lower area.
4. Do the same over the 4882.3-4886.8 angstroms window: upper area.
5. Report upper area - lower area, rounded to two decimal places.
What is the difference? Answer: 0.02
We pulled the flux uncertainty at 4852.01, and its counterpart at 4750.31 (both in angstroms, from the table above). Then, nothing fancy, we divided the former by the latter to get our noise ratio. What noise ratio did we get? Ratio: 1.27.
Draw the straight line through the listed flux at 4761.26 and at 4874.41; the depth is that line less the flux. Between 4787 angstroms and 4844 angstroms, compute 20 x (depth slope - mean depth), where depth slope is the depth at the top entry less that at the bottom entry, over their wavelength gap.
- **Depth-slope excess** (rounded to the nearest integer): -11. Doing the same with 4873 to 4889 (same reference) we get -10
